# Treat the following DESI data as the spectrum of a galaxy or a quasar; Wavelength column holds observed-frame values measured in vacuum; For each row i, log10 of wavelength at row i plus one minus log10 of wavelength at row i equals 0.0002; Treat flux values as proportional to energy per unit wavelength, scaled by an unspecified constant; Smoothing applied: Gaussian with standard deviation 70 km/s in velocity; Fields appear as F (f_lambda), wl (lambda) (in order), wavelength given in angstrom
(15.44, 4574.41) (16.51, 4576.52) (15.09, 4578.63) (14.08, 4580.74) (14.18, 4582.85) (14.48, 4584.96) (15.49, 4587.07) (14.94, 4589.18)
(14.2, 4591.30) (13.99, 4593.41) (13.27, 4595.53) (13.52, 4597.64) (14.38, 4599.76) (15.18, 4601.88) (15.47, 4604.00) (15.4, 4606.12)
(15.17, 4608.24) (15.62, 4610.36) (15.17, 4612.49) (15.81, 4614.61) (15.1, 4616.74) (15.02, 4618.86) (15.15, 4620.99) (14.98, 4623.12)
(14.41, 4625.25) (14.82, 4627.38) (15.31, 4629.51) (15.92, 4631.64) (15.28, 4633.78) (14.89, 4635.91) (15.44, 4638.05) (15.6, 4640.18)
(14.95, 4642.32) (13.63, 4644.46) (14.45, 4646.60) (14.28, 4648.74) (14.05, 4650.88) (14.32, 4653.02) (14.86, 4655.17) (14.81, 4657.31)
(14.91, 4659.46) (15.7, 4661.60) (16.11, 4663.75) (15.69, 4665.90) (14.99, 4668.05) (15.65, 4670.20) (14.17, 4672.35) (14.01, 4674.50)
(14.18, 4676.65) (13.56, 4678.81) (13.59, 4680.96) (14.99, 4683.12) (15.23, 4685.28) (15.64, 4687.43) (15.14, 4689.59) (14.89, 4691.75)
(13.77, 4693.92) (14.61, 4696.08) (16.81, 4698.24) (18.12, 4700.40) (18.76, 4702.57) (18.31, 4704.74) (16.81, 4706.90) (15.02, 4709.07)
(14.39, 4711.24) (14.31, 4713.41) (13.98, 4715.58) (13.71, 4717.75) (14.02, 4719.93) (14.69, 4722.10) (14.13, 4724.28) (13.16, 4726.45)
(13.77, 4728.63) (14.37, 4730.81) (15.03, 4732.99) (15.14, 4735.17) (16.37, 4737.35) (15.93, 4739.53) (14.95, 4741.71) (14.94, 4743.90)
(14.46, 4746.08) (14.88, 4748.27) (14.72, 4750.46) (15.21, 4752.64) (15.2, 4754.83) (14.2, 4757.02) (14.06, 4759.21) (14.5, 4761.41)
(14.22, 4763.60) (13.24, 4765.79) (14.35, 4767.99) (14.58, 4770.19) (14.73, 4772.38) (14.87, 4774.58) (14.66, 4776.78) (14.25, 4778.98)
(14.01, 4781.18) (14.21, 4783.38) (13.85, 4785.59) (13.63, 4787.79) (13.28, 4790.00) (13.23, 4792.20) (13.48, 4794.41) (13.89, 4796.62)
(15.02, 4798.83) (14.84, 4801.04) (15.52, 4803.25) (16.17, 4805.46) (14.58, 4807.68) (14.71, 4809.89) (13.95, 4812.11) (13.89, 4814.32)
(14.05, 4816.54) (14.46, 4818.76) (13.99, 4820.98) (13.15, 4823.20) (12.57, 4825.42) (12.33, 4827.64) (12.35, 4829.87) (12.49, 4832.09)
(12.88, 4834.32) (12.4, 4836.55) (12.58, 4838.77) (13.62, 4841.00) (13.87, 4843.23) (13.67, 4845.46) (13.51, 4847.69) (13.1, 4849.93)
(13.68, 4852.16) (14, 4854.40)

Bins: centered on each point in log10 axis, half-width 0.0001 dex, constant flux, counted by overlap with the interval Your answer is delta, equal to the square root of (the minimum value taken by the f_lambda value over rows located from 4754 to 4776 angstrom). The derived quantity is 3.64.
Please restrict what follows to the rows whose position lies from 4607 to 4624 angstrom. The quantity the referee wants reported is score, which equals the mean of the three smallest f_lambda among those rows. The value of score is 15.0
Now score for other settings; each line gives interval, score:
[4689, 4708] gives 14.4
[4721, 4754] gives 13.7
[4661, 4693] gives 13.7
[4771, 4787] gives 14.0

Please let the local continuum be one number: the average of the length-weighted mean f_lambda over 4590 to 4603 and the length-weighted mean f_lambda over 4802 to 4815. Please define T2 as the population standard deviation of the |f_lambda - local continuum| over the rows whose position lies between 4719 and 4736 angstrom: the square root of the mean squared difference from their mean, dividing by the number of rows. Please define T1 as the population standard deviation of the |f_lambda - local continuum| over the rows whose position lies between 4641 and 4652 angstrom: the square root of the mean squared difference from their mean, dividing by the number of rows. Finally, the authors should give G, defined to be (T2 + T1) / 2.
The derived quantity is 0.314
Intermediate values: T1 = 0.28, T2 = 0.35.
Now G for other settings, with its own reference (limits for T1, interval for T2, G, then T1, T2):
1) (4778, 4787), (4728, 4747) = 0.367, 0.16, 0.57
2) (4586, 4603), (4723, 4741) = 0.467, 0.36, 0.57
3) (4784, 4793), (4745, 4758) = 0.258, 0.26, 0.26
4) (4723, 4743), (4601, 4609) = 0.344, 0.55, 0.13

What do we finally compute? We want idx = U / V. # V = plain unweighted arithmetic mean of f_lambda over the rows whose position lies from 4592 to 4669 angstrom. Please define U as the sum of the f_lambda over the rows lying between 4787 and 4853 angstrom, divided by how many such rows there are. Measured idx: 0.92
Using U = 13.7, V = 14.9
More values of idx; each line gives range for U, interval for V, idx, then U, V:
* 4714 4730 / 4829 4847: 1.07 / 13.9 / 13.0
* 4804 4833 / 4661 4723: 0.90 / 13.7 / 15.2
